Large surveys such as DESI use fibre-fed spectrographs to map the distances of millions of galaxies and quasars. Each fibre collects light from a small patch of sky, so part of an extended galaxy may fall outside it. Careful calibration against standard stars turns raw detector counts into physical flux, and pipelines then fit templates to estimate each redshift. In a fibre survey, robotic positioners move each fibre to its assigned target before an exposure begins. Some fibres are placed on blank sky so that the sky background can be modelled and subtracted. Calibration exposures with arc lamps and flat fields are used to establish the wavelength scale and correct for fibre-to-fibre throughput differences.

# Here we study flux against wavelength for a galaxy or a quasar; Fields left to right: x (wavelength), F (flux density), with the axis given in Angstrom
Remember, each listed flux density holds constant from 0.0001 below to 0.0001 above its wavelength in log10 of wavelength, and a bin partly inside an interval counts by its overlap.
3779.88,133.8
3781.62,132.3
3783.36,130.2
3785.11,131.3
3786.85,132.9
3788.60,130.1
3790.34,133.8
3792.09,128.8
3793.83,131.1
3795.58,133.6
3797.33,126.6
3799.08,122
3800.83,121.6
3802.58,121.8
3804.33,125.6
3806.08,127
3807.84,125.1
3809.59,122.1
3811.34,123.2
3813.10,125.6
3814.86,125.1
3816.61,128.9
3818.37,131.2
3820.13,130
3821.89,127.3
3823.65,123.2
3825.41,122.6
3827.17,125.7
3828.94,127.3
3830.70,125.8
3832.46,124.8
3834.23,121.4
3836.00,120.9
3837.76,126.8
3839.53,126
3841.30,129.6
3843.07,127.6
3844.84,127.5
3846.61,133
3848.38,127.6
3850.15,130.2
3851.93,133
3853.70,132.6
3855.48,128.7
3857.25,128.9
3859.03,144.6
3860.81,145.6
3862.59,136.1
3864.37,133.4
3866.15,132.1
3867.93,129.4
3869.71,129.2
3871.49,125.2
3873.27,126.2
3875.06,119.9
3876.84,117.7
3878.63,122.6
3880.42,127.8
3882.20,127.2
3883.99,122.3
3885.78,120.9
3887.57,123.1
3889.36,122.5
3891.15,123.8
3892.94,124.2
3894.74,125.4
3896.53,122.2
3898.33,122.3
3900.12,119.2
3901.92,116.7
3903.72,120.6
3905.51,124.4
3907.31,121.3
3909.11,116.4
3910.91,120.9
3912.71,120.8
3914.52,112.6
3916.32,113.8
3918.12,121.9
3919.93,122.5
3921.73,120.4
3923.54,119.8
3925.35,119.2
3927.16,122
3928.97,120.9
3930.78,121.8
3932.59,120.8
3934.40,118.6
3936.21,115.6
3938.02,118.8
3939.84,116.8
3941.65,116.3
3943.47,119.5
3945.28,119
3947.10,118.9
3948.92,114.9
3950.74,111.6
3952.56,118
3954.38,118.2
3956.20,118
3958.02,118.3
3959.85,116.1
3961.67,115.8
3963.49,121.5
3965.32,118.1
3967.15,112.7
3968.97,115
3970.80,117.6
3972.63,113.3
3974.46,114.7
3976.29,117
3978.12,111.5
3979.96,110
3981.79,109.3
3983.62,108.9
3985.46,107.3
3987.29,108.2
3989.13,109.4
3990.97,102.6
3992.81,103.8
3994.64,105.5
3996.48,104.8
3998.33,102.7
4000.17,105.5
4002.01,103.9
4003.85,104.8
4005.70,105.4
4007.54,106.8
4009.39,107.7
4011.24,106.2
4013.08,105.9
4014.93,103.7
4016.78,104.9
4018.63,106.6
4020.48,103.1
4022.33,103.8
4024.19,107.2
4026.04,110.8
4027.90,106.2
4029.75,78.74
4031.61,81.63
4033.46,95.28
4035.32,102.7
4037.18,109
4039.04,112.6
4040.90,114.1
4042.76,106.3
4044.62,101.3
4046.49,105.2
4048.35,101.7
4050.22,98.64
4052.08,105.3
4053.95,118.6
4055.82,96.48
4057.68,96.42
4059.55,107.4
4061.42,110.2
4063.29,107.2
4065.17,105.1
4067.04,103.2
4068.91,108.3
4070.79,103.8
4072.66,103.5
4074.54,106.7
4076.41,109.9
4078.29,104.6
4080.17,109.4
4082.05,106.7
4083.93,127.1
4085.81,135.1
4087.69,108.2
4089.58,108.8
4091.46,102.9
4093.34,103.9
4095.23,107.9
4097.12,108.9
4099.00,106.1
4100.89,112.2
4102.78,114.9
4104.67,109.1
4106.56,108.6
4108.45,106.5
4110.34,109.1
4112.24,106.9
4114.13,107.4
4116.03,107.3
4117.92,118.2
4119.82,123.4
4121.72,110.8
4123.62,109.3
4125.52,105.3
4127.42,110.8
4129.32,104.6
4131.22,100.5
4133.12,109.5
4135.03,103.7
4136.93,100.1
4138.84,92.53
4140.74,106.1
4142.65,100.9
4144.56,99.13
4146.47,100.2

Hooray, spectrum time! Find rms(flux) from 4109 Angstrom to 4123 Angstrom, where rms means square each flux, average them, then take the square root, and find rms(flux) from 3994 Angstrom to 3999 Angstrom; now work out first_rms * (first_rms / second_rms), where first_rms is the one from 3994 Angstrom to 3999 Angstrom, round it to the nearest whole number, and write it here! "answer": 97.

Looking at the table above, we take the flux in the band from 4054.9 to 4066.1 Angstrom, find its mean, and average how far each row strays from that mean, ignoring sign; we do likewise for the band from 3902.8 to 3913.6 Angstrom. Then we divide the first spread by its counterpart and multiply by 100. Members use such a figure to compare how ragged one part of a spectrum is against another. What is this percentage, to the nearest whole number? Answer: 329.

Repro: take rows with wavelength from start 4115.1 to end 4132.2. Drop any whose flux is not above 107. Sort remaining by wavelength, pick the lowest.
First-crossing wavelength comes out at 4116.03 Angstrom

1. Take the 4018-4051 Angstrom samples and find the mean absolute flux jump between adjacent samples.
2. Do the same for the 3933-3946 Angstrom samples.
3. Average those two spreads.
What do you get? 4.03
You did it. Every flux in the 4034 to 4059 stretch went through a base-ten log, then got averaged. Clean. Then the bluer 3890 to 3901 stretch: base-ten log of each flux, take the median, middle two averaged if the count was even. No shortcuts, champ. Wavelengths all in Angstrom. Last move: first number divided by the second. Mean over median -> 0.967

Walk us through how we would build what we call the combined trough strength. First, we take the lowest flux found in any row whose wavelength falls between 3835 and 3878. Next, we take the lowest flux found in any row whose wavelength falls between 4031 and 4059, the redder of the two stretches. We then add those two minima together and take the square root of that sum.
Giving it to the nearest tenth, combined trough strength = 14.1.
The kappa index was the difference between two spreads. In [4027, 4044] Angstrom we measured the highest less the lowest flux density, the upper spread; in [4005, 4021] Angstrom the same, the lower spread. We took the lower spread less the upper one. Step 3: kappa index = -31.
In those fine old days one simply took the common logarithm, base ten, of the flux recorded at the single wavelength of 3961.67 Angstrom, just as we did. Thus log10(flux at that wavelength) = 2.064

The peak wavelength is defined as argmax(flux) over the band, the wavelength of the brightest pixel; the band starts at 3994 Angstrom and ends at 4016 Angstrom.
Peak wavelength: 4009.39 Angstrom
